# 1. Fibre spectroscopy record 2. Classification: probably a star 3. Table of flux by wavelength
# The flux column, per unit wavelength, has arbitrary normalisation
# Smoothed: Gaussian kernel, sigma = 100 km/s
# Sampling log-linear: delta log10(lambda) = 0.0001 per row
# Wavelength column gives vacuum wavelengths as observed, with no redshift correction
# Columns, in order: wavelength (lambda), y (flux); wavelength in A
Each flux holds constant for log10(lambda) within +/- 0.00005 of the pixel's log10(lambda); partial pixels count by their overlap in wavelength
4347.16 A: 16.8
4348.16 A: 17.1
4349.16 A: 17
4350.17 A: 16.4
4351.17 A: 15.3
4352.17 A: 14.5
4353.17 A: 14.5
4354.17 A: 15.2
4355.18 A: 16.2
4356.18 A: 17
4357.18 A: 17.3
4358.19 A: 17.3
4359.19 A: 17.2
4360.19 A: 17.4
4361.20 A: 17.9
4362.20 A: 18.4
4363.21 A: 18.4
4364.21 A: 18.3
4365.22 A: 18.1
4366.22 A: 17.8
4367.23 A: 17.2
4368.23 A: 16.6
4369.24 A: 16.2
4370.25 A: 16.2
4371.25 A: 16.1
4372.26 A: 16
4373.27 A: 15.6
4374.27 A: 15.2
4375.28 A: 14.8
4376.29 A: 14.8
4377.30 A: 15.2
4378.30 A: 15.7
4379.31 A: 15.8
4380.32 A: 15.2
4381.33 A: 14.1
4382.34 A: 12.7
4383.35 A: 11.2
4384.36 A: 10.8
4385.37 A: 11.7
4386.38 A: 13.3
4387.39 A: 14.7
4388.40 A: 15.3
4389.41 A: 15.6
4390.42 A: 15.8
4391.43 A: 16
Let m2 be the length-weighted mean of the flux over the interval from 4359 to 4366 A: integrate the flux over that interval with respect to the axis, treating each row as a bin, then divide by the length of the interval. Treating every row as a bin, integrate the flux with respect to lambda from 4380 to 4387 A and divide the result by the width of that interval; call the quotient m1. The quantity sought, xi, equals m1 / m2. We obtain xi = 0.70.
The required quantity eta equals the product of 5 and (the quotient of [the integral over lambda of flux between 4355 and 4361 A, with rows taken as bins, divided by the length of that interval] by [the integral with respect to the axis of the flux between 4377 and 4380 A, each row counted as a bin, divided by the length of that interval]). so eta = 5.5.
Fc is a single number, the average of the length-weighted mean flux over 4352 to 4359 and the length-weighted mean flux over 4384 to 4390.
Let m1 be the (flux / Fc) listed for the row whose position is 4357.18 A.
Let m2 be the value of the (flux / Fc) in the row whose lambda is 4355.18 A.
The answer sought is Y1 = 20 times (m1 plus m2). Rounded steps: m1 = 1.16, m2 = 1.09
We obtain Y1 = 45.0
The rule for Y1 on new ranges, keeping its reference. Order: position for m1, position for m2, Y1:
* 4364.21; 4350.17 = 46.6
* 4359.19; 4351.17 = 43.6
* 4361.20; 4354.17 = 44.4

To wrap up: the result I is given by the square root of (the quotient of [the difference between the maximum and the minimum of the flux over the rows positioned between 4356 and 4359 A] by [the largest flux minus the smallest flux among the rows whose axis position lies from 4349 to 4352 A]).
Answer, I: 0.4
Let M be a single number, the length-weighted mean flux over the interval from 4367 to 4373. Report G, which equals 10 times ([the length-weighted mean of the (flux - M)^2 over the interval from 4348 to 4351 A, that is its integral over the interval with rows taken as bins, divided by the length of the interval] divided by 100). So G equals 0.04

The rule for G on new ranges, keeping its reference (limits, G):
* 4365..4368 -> 0.18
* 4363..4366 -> 0.36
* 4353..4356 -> 0.12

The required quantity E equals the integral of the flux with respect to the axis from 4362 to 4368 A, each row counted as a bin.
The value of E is 108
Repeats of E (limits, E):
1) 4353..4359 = 98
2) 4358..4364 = 107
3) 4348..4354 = 94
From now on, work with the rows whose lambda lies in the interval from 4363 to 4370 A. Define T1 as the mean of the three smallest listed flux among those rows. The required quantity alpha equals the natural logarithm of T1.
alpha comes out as 2.81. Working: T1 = 16.7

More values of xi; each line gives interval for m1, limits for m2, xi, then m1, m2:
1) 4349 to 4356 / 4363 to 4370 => 0.89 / 16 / 17.4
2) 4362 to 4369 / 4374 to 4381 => 1.17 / 18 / 15.2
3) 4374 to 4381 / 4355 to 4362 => 0.88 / 15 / 17.3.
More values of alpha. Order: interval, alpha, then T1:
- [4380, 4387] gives 2.42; 11.2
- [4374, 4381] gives 2.70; 14.9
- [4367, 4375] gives 2.75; 15.6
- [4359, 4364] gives 2.86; 17.5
